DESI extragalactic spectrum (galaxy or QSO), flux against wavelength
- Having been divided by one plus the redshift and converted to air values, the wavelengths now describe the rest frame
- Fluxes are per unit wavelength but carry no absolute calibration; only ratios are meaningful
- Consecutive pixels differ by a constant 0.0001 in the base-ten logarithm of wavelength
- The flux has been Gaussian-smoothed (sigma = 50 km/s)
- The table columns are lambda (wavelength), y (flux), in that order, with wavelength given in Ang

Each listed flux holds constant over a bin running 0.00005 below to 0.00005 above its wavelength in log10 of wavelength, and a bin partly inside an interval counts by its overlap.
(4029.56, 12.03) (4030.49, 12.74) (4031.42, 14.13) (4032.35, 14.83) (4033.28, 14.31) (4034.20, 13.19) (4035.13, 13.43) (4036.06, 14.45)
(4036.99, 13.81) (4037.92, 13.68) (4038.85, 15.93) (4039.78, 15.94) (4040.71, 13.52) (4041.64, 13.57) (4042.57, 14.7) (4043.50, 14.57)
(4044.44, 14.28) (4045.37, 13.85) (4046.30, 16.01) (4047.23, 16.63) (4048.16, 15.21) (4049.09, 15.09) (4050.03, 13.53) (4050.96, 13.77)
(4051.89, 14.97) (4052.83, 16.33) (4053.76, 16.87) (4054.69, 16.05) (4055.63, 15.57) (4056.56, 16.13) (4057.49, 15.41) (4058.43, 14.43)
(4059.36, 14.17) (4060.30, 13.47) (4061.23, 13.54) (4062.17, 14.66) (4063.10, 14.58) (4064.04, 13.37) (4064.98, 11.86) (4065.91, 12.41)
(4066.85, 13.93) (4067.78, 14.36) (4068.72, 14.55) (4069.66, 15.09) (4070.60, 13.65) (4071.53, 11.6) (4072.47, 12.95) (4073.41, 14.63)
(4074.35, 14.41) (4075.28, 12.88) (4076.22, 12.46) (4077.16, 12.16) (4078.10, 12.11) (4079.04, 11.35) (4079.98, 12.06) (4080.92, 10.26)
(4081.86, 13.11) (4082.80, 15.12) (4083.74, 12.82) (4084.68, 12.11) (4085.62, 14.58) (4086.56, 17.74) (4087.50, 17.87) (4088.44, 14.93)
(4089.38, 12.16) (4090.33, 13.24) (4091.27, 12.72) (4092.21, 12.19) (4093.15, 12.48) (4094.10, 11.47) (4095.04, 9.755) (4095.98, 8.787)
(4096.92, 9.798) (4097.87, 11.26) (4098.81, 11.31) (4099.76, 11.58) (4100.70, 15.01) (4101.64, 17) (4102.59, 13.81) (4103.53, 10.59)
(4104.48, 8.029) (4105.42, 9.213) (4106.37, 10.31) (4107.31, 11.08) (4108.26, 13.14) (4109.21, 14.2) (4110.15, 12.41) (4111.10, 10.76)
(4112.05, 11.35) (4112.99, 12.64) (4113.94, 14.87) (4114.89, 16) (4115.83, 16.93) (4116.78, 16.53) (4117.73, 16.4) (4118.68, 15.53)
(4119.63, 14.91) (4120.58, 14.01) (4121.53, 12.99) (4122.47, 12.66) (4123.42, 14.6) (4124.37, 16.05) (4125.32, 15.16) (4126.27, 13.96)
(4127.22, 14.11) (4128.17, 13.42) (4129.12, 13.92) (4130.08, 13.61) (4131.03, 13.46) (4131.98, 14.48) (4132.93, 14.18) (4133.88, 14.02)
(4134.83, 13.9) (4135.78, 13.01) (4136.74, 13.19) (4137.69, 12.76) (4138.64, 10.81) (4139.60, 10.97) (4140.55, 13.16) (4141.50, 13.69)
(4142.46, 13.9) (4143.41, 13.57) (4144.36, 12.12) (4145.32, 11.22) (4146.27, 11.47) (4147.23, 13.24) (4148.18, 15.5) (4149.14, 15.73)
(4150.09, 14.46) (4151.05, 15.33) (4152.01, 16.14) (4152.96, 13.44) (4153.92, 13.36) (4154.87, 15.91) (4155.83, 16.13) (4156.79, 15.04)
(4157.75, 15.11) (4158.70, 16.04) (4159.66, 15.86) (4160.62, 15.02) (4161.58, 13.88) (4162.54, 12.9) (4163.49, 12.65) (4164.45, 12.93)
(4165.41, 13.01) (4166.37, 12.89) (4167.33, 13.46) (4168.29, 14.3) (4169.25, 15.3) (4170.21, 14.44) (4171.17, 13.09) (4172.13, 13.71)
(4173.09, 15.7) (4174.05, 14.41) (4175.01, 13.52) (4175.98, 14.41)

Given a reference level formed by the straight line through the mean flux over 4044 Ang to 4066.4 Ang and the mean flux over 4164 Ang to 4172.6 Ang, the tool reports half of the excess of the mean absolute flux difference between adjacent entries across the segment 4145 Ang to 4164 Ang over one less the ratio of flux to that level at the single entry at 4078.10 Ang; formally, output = 0.40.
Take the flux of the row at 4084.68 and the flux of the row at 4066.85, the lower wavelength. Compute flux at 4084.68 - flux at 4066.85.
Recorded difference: -1.8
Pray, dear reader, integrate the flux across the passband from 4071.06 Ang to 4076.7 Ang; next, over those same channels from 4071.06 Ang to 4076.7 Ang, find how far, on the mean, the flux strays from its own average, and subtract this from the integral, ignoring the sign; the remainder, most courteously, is 73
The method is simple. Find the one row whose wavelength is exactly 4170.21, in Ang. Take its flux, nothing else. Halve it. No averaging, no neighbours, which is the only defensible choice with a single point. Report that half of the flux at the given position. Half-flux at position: 7.2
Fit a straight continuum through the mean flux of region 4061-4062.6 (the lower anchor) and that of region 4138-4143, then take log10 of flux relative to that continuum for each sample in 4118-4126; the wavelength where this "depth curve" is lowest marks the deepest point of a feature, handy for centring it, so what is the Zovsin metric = 4122.47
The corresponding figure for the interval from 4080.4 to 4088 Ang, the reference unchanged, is 4080.92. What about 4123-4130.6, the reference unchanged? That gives 4128.17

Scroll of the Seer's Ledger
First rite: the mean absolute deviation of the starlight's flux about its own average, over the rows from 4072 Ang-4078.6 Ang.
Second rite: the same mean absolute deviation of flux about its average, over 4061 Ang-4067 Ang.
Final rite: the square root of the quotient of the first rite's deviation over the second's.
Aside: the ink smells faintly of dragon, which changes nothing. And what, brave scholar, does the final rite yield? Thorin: 1.01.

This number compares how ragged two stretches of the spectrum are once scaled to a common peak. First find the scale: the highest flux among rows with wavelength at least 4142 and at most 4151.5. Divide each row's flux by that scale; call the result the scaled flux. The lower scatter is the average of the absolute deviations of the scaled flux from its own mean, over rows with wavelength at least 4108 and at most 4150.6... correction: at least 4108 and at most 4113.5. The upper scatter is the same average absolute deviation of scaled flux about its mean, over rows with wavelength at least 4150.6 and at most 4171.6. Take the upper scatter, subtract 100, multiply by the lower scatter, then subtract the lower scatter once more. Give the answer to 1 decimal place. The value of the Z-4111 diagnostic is -5.8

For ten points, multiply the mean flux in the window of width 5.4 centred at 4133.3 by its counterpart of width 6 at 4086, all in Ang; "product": 208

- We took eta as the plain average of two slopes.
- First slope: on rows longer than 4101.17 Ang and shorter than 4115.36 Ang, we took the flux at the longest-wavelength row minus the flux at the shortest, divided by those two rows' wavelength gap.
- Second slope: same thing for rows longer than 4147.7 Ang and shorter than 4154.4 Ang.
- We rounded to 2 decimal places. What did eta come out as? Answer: -0.22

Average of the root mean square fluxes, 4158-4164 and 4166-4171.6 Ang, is 14.2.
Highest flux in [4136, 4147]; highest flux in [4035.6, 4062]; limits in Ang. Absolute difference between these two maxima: 3.0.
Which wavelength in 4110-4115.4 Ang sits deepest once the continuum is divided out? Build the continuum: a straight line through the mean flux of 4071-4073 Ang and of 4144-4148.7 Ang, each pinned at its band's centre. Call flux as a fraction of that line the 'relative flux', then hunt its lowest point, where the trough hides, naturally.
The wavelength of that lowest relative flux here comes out 4111.10 Ang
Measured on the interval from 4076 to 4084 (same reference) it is 4080.92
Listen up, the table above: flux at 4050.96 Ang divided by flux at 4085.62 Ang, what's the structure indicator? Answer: 0.94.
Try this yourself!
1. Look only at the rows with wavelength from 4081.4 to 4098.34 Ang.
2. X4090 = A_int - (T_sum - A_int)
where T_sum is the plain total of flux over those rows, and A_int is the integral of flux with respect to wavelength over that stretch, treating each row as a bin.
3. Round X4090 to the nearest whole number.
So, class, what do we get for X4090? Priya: 205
